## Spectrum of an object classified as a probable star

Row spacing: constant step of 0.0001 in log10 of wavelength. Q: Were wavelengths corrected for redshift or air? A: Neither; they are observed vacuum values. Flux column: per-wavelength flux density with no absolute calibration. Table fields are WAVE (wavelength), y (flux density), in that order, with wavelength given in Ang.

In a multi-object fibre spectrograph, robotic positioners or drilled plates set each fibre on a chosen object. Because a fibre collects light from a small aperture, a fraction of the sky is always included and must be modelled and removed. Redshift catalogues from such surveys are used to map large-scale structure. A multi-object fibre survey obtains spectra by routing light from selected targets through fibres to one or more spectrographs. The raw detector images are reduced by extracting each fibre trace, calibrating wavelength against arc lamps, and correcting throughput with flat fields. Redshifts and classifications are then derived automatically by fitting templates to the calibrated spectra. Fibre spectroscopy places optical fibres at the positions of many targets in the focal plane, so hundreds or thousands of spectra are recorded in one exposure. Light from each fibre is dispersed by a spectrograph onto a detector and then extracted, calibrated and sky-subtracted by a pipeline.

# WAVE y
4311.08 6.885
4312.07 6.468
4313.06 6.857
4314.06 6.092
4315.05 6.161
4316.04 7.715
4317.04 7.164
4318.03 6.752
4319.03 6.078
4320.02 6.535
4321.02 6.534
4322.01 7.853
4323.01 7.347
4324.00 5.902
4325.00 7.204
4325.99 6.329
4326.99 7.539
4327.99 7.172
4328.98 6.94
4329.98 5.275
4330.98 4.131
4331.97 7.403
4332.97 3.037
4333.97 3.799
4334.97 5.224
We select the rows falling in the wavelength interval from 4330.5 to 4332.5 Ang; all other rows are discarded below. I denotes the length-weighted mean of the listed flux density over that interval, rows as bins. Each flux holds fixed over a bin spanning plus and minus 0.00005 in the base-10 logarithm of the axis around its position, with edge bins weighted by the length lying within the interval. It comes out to 5.76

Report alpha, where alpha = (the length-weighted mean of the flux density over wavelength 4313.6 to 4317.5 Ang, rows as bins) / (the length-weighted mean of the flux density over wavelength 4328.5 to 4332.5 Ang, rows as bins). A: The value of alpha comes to 1.15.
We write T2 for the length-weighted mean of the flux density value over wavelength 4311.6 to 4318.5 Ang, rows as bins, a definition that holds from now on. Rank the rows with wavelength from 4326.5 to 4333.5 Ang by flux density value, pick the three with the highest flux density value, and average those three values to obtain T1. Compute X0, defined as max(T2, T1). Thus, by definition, 7.37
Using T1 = 7.37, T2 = 6.75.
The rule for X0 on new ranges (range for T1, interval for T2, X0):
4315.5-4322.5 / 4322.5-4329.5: 7.58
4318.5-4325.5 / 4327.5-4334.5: 7.47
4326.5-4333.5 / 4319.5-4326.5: 7.37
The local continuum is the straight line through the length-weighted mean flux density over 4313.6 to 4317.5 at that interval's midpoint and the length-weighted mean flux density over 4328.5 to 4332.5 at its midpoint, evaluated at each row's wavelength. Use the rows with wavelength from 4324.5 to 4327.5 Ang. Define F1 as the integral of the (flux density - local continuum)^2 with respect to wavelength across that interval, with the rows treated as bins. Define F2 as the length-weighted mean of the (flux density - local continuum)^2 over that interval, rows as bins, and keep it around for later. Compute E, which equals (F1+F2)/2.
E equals 2.0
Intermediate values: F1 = 3.0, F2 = 1.00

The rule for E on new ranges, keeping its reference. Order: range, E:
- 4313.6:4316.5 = 1.3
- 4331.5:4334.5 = 9.0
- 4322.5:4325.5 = 1.4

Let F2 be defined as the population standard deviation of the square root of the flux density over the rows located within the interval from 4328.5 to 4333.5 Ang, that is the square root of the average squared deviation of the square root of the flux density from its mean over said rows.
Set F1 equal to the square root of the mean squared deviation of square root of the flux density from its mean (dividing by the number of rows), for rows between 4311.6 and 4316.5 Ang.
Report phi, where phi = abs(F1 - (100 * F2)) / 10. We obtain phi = 3.65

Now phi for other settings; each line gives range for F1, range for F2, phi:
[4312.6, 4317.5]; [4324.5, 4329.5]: 0.75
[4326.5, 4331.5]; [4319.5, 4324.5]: 1.28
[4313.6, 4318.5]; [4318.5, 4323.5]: 1.20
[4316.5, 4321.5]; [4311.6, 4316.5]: 1.12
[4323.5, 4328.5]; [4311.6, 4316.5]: 1.12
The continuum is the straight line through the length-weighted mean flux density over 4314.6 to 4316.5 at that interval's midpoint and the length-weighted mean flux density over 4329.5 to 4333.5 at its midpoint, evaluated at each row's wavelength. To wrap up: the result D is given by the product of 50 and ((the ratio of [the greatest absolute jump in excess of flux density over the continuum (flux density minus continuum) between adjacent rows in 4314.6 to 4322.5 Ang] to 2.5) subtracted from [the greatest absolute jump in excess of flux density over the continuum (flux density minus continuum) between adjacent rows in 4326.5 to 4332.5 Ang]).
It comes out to 136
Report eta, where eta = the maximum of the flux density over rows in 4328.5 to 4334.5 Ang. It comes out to 7.403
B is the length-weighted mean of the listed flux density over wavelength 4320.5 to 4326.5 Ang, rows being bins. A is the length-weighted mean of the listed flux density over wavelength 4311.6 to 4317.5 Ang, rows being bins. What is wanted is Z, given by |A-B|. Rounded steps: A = 6.7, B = 6.86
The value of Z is 0.121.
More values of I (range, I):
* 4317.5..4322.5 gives 6.76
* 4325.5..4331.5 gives 6.24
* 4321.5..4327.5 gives 7.03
